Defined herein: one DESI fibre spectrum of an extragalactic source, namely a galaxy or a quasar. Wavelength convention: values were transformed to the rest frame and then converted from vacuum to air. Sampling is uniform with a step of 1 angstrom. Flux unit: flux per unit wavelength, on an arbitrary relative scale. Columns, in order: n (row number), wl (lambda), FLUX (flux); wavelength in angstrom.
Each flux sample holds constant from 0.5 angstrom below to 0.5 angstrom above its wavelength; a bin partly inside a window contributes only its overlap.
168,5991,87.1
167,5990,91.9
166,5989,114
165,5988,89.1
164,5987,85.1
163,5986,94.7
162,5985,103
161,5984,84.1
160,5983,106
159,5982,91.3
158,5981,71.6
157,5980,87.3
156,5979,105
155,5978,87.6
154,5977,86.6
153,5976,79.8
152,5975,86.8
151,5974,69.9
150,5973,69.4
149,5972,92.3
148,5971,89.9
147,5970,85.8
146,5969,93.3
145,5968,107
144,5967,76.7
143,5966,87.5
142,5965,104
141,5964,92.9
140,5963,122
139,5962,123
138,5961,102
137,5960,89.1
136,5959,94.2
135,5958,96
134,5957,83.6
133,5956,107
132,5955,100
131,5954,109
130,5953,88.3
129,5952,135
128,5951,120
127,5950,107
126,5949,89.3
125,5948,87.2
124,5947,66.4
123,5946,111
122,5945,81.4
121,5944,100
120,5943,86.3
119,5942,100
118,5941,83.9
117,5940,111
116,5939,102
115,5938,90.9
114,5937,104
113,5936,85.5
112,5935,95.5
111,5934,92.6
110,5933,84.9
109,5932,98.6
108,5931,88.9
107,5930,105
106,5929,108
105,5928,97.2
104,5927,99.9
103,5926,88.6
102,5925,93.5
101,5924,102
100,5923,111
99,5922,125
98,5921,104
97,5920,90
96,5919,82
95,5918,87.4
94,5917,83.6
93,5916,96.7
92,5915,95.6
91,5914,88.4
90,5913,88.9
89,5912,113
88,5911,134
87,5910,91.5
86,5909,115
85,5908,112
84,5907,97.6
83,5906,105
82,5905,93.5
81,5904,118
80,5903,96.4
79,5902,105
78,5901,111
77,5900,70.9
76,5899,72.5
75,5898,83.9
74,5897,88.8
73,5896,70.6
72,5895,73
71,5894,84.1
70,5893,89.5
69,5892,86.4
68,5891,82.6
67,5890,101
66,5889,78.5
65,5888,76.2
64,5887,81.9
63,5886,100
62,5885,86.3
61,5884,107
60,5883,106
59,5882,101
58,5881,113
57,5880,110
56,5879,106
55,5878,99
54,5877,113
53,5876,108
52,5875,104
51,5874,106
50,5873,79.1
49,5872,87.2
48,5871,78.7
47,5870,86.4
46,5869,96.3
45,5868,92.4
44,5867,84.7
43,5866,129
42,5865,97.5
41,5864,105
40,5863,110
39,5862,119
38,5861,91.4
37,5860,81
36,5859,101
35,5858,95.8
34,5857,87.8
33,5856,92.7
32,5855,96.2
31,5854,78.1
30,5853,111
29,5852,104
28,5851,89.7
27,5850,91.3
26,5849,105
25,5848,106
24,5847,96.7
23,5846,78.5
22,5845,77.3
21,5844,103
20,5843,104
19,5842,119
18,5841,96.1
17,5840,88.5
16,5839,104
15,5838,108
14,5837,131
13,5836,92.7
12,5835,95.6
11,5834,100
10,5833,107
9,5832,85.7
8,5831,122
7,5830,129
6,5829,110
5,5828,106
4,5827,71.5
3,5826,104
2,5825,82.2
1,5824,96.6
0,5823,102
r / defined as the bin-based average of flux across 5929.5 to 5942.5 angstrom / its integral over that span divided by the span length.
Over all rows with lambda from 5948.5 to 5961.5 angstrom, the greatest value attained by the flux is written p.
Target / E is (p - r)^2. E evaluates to 1552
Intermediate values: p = 135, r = 96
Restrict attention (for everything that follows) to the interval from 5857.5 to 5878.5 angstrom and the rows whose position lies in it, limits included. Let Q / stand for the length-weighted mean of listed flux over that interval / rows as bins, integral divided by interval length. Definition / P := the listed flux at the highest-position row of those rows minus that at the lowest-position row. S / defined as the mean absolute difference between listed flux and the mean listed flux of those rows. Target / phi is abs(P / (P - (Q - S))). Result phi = 0.04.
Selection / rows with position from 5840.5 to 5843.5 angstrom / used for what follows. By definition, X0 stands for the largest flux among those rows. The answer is 119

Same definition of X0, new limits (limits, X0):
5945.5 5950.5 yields 111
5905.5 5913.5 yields 134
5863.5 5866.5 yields 129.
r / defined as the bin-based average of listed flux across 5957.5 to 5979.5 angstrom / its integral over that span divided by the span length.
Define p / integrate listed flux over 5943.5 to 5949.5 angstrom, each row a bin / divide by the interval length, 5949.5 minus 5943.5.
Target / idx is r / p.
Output 1.040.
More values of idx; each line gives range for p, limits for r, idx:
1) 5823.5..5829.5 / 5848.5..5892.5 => 1.018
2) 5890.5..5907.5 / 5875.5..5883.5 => 1.190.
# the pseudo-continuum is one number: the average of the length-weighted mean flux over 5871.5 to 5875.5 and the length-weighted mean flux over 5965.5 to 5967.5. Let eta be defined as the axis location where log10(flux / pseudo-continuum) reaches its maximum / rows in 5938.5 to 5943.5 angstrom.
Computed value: 5940 angstrom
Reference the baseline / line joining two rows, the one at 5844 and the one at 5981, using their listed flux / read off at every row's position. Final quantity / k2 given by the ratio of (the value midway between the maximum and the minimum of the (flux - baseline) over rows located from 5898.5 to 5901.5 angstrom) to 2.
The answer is 0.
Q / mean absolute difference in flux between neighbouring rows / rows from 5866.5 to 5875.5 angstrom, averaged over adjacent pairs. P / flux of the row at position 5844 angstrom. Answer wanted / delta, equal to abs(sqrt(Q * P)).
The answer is 31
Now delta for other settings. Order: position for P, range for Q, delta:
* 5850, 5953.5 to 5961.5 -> 31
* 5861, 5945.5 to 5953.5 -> 46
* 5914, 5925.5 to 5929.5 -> 27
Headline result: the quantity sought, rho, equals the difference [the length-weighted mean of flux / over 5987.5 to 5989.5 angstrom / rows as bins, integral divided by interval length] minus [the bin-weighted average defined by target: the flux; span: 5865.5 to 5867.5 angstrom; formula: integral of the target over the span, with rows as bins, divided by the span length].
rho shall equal -5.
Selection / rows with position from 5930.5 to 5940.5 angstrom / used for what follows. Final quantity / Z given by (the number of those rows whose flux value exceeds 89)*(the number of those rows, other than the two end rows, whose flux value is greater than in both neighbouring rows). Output 21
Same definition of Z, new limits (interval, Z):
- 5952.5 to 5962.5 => 24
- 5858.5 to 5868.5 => 16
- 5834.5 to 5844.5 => 18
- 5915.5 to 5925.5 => 14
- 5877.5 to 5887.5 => 24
